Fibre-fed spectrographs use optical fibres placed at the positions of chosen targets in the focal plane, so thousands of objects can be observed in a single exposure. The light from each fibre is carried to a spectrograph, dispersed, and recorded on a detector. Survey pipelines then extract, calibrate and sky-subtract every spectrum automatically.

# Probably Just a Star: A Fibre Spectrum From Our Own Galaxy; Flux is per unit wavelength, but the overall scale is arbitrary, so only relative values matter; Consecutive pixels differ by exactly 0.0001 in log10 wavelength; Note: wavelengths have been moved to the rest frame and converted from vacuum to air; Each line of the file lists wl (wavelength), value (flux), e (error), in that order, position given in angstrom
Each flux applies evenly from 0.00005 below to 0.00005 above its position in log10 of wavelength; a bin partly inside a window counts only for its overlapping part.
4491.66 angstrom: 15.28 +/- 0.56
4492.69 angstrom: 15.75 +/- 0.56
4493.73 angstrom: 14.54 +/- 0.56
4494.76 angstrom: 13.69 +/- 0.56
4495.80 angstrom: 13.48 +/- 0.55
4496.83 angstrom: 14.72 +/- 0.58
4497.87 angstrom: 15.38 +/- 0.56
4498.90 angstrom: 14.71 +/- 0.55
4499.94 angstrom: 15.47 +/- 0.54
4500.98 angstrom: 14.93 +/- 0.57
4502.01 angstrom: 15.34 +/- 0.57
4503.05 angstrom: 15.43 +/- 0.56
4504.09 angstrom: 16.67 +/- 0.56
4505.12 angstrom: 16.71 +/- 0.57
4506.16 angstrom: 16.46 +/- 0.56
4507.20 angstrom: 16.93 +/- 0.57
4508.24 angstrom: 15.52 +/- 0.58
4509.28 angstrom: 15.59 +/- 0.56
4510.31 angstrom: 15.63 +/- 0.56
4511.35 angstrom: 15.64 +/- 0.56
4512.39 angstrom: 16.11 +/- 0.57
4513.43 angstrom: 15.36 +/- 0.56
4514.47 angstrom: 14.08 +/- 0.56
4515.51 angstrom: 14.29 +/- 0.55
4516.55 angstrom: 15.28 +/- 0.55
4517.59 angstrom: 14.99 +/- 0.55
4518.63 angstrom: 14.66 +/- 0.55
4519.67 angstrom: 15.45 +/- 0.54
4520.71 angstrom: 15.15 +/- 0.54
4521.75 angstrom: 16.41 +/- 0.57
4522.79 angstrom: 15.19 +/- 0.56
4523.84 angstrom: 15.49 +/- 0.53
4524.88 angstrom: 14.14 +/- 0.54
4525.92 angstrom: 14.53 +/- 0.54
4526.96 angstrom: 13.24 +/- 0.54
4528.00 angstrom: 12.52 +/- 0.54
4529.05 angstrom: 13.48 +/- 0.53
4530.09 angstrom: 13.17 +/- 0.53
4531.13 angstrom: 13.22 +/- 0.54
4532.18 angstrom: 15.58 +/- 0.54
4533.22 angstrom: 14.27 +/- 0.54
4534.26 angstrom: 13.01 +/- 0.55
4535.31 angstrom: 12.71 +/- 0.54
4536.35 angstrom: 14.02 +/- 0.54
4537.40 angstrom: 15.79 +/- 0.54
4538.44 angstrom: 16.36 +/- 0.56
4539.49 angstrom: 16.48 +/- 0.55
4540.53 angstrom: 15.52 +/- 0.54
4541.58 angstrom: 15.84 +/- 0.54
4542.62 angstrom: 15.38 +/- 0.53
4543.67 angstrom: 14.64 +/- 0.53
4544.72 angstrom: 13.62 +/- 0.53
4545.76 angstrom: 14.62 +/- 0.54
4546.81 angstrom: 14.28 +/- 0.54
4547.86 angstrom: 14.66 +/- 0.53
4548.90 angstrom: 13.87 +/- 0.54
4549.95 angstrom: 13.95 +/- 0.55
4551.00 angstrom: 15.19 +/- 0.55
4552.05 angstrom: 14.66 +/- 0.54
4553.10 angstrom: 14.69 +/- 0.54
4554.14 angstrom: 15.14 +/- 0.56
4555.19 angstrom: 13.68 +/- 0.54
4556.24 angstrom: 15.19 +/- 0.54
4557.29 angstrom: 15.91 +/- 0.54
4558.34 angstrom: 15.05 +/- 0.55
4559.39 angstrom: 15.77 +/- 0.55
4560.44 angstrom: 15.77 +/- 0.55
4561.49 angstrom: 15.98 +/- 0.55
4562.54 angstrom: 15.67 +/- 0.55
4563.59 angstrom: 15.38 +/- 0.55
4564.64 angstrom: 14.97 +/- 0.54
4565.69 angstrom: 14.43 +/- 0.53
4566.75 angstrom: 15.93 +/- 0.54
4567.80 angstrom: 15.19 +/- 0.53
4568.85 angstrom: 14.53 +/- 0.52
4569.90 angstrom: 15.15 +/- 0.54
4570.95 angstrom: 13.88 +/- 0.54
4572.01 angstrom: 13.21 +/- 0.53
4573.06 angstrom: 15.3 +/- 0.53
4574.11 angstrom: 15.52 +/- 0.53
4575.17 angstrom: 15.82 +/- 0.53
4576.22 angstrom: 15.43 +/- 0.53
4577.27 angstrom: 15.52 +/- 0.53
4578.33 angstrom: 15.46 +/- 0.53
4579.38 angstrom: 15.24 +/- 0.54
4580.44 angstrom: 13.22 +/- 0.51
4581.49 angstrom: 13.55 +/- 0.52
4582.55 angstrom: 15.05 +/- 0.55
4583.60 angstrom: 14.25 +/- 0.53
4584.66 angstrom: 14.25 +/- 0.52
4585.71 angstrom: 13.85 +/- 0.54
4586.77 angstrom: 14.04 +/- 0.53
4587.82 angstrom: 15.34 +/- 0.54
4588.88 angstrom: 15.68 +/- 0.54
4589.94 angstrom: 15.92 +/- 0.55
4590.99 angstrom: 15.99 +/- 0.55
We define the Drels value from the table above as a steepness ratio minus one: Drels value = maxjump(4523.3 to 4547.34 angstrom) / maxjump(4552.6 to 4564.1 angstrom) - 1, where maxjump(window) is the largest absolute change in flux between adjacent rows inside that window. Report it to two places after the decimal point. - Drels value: 0.56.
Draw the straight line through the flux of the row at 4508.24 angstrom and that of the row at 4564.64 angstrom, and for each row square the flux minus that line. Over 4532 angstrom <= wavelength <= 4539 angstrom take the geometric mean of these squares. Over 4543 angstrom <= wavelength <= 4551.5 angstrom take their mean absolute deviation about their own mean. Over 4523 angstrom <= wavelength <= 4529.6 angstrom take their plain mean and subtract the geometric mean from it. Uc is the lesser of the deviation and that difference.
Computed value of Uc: 0.68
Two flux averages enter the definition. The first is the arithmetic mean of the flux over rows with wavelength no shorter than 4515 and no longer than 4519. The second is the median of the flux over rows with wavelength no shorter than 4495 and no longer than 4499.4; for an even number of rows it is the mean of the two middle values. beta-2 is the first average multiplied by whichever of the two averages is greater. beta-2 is 219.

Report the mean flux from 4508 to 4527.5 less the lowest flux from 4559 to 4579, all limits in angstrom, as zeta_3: 1.88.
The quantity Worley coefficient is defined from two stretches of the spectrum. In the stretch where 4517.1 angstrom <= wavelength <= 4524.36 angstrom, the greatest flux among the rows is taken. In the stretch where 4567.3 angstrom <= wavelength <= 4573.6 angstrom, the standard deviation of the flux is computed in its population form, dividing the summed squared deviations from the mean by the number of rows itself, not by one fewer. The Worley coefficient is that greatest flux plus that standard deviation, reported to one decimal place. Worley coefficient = 17.2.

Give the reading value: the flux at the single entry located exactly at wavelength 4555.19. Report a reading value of 13.68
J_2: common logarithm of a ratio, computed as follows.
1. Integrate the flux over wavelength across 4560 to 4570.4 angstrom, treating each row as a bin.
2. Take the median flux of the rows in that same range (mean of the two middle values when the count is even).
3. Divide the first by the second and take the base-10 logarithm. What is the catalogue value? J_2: 1.0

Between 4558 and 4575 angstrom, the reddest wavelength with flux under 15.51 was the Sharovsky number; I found 4573.06 angstrom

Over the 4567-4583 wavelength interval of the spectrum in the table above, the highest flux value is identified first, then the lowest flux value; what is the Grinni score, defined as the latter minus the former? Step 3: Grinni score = -2.6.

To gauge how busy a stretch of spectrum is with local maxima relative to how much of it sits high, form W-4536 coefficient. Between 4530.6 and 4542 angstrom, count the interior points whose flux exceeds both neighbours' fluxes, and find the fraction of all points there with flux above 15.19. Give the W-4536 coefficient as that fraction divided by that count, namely 0.27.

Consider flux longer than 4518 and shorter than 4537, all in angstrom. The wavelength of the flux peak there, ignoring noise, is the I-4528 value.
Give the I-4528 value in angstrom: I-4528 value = 4521.75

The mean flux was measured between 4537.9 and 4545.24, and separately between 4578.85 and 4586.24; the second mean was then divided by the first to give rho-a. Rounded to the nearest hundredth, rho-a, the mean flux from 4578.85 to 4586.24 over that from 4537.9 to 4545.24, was 0.92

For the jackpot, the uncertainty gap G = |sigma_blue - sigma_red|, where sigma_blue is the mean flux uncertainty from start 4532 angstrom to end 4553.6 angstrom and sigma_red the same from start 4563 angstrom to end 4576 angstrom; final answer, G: 0.007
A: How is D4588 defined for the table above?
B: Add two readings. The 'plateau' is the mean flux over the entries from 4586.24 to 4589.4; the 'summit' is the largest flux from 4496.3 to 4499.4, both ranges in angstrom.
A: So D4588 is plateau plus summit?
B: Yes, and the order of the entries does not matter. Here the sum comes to 30.4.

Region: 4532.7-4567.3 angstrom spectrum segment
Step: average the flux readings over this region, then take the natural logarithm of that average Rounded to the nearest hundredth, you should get 2.70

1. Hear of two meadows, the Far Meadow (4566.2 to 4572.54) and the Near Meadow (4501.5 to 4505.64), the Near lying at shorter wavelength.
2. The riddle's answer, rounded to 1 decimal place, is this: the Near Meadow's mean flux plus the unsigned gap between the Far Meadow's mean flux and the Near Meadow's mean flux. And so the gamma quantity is 17.4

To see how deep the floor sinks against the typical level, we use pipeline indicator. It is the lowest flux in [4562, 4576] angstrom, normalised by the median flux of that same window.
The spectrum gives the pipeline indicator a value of 0.87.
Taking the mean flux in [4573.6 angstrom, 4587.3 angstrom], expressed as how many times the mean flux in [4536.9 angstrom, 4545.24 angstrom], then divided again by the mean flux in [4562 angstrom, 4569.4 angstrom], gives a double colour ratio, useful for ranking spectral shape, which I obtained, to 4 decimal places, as 0.0628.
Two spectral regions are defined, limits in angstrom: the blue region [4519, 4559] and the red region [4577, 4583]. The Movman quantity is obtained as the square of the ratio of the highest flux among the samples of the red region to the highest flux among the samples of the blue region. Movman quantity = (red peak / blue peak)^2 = 0.89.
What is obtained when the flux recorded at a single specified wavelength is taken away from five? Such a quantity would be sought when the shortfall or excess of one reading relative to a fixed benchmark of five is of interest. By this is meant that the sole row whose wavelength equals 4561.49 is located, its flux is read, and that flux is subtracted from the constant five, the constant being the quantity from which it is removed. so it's -11.0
